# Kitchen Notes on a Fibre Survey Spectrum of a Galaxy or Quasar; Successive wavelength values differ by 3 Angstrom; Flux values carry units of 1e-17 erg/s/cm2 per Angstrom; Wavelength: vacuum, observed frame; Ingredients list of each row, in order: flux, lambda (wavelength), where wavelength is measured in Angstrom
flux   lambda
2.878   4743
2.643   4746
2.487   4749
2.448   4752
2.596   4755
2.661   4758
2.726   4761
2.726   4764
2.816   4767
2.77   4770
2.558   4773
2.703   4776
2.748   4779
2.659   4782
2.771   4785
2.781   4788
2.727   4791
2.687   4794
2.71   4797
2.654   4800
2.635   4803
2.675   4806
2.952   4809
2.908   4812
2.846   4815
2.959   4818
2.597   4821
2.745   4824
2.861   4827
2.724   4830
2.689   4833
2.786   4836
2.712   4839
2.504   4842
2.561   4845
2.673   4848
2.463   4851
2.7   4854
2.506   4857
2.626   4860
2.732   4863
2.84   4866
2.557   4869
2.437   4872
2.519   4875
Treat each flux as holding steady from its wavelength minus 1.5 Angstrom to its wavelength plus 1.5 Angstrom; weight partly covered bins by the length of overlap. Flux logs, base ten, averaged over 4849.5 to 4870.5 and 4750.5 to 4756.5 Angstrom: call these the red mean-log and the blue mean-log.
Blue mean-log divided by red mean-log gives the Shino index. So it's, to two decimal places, 0.96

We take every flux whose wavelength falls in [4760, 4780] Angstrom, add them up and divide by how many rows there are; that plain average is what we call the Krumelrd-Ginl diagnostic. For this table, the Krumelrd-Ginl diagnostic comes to 2.72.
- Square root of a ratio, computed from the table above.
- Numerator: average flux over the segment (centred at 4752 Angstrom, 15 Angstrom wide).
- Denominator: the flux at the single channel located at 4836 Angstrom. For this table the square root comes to 0.96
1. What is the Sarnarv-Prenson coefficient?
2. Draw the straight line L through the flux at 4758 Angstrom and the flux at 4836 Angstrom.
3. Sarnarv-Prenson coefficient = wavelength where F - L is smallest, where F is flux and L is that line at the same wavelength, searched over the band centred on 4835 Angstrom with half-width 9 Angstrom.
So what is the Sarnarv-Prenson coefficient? 4842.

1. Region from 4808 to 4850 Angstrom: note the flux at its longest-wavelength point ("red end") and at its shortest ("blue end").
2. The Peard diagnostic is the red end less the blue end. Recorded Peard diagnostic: -0.28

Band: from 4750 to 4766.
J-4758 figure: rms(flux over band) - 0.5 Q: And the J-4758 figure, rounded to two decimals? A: 2.13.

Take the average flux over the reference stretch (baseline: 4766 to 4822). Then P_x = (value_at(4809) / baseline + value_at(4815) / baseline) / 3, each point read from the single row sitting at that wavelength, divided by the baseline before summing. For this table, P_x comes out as 0.704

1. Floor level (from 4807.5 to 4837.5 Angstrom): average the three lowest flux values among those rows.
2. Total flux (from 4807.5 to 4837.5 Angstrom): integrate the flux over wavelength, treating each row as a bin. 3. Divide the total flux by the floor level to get 32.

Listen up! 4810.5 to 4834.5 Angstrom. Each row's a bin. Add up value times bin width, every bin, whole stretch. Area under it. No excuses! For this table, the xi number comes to 67.0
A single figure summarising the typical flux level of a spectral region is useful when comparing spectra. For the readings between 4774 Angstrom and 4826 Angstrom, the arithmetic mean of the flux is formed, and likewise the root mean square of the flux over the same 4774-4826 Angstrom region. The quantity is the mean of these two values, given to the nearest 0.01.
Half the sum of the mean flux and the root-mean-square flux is 2.75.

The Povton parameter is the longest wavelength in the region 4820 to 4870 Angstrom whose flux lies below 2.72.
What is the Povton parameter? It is 4869 Angstrom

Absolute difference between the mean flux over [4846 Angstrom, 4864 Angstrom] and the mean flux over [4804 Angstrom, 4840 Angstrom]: 0.17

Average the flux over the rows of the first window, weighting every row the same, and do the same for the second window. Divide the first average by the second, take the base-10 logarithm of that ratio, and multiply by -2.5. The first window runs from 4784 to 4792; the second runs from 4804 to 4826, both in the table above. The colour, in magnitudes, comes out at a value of 0.02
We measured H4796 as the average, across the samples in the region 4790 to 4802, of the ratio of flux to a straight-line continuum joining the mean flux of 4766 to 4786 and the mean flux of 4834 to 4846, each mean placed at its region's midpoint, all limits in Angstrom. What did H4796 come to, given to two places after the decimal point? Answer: 1.00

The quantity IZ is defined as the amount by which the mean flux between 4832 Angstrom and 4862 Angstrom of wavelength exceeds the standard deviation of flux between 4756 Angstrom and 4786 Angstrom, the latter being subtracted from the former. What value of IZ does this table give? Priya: 2.55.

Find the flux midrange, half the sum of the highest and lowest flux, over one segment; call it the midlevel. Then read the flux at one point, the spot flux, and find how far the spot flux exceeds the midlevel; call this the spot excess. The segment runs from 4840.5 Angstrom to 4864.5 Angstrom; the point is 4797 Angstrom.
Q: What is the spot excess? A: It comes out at 0.11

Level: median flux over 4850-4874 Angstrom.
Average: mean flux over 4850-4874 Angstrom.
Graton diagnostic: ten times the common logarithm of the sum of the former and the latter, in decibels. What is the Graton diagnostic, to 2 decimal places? 7.16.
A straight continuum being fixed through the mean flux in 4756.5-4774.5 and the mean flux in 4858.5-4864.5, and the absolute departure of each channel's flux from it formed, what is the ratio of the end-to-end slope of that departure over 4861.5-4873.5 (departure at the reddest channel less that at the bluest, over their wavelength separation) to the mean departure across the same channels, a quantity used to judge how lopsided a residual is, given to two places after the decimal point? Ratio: 0.14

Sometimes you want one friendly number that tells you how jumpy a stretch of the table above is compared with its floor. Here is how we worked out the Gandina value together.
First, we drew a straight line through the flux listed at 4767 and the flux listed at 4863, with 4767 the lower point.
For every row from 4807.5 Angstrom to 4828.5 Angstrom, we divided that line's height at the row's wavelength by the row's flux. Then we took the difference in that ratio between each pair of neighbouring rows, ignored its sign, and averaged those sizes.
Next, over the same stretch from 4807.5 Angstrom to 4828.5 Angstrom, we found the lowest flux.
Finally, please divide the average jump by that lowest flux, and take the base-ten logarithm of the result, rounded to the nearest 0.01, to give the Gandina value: -1.71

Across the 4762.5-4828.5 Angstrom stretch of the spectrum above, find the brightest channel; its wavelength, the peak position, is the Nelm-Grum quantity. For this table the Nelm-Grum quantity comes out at 4818 Angstrom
